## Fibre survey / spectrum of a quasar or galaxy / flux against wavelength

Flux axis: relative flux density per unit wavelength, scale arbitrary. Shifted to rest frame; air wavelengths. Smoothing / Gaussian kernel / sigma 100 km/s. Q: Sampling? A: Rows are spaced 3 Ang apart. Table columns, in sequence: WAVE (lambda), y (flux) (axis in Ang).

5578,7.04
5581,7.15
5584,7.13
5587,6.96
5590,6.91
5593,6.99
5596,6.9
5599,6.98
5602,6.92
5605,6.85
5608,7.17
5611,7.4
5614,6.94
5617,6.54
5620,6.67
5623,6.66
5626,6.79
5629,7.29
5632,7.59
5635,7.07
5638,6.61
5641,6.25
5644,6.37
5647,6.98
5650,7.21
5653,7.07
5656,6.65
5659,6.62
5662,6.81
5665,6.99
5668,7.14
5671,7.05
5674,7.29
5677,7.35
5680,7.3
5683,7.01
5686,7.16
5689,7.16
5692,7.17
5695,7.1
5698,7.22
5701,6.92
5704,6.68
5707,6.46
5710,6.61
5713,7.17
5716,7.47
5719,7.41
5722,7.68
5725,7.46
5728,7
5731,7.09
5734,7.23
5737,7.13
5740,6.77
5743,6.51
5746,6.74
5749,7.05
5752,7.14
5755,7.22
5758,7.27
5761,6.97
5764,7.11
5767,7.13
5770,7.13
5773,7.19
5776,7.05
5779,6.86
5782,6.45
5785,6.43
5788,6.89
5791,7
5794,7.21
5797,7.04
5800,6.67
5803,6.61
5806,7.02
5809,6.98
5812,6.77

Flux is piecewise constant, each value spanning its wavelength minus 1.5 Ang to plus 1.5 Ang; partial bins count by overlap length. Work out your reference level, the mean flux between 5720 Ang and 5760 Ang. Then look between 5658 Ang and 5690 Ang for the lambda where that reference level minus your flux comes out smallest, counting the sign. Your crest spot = 5677 Ang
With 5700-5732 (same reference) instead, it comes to 5722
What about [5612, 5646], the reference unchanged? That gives 5632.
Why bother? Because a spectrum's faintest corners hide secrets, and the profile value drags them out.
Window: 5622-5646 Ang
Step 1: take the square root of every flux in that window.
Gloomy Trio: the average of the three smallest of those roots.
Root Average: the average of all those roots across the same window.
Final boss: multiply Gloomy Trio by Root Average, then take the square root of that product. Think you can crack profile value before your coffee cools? 2.57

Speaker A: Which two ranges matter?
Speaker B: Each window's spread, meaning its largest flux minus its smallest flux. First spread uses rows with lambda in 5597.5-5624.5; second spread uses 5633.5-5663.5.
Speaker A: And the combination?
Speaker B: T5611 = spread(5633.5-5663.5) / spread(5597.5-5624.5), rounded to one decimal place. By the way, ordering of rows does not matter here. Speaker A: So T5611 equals 1.1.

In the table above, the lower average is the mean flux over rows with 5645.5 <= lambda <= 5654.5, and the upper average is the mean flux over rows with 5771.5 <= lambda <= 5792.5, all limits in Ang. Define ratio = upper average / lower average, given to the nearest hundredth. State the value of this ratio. 0.96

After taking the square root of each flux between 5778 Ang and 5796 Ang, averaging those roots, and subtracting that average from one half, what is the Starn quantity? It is -2.11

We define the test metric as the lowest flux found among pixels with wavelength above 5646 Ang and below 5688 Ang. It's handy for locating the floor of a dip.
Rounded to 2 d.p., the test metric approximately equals 6.62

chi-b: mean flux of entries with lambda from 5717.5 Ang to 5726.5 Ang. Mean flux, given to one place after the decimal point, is 7.5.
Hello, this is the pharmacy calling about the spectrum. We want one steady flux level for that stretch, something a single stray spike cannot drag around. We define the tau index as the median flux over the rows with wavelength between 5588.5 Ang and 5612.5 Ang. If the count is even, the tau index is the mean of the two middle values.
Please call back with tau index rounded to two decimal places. 6.95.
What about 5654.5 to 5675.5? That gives 6.99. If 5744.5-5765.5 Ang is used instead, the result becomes 7.11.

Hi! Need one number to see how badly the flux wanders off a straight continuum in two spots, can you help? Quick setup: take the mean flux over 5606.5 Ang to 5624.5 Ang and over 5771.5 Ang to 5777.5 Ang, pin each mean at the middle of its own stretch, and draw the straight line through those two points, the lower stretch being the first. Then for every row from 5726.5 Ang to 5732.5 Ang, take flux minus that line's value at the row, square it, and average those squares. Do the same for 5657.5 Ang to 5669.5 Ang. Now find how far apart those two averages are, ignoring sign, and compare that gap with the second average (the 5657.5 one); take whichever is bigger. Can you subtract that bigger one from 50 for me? 50.0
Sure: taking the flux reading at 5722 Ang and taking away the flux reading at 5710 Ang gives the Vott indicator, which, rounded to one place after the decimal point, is 1.1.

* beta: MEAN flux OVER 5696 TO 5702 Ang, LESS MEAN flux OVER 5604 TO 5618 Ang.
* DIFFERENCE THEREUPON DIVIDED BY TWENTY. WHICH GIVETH 0.004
